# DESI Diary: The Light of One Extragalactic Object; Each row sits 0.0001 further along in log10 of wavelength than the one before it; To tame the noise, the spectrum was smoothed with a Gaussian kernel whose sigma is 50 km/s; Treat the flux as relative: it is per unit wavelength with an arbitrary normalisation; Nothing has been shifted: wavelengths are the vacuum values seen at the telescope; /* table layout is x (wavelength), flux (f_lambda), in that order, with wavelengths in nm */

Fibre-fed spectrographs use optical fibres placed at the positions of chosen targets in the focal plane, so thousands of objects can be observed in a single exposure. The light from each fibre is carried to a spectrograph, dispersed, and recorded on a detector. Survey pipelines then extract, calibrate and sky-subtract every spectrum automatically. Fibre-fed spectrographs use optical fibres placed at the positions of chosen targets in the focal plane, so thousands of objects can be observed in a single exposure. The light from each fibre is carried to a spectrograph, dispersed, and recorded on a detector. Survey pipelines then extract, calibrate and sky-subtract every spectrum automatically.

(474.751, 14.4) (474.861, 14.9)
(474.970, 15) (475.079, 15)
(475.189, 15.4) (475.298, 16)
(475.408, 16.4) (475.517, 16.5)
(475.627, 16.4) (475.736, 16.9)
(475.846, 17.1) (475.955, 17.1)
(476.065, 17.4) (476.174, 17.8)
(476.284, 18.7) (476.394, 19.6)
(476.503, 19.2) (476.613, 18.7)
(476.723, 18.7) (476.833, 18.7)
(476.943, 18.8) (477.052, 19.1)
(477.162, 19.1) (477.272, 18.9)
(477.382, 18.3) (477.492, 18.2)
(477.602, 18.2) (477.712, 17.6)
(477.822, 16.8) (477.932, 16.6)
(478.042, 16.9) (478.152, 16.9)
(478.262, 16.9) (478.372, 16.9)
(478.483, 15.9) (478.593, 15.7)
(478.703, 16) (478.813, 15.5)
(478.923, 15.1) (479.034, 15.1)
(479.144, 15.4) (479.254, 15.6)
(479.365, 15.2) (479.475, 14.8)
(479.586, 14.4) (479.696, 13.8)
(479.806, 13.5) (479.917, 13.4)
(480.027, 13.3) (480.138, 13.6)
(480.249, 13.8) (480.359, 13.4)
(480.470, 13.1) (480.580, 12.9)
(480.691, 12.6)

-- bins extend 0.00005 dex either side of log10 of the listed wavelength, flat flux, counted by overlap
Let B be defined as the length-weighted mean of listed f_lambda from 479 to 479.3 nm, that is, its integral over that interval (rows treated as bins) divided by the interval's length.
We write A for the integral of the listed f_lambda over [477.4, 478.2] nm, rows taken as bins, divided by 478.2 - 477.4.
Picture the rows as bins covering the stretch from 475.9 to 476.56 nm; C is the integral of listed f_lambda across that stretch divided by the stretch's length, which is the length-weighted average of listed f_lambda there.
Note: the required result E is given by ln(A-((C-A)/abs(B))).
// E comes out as 2.85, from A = 17.4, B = 15.4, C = 18.3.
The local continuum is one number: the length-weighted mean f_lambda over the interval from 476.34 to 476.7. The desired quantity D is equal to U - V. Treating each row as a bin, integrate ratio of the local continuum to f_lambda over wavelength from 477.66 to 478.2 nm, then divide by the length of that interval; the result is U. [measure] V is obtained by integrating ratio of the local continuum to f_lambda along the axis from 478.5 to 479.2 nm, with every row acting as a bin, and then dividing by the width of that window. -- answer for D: -0.11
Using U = 1.13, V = 1.237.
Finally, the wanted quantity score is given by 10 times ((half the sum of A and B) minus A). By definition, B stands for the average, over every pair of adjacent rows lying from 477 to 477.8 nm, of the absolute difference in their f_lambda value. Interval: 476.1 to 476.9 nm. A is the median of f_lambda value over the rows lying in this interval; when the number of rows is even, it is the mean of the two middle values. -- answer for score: -92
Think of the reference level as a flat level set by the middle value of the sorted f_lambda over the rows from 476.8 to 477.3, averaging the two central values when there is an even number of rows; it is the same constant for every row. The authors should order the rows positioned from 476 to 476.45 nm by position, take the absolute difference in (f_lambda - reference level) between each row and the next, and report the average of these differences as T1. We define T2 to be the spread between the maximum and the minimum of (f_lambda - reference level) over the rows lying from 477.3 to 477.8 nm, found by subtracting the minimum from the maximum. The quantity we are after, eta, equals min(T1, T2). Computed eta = 0.70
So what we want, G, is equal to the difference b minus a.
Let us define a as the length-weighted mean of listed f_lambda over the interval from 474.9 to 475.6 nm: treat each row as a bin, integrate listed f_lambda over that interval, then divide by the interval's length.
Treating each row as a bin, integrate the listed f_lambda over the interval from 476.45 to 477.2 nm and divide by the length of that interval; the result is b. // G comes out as 3.2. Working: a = 15.7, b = 18.9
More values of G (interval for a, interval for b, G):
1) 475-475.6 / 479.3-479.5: -0.8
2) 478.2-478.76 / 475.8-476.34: 1.4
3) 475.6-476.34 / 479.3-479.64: -2.6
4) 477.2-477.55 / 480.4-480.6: -5.4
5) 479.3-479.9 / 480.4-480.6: -1.2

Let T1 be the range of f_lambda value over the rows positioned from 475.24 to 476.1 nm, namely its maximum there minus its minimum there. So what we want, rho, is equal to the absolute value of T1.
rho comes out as 1.4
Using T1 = 1.4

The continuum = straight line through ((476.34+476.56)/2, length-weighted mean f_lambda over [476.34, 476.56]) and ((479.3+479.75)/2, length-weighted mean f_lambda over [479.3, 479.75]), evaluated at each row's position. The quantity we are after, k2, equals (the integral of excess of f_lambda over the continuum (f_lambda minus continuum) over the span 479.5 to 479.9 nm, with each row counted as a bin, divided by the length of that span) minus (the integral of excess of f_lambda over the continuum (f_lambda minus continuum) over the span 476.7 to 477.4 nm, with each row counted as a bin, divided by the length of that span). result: -0.7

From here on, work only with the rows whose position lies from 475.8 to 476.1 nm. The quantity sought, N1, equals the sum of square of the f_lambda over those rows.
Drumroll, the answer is 888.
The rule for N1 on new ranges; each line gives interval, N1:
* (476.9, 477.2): 1083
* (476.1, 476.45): 1051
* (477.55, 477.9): 923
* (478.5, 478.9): 743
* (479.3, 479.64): 657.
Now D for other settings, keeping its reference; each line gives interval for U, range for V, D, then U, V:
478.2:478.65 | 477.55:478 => 0.06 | 1.17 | 1.109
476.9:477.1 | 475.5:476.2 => -0.11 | 1.01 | 1.125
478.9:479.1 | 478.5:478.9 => 0.04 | 1.26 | 1.222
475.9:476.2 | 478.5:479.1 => -0.13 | 1.10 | 1.236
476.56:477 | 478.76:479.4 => -0.23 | 1.02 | 1.248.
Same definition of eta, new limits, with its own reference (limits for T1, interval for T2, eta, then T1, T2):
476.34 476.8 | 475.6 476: 0.30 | 0.30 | 0.70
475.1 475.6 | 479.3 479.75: 0.37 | 0.37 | 1.40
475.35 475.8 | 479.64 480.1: 0.23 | 0.23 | 0.50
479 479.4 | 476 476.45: 0.30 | 0.30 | 2.20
